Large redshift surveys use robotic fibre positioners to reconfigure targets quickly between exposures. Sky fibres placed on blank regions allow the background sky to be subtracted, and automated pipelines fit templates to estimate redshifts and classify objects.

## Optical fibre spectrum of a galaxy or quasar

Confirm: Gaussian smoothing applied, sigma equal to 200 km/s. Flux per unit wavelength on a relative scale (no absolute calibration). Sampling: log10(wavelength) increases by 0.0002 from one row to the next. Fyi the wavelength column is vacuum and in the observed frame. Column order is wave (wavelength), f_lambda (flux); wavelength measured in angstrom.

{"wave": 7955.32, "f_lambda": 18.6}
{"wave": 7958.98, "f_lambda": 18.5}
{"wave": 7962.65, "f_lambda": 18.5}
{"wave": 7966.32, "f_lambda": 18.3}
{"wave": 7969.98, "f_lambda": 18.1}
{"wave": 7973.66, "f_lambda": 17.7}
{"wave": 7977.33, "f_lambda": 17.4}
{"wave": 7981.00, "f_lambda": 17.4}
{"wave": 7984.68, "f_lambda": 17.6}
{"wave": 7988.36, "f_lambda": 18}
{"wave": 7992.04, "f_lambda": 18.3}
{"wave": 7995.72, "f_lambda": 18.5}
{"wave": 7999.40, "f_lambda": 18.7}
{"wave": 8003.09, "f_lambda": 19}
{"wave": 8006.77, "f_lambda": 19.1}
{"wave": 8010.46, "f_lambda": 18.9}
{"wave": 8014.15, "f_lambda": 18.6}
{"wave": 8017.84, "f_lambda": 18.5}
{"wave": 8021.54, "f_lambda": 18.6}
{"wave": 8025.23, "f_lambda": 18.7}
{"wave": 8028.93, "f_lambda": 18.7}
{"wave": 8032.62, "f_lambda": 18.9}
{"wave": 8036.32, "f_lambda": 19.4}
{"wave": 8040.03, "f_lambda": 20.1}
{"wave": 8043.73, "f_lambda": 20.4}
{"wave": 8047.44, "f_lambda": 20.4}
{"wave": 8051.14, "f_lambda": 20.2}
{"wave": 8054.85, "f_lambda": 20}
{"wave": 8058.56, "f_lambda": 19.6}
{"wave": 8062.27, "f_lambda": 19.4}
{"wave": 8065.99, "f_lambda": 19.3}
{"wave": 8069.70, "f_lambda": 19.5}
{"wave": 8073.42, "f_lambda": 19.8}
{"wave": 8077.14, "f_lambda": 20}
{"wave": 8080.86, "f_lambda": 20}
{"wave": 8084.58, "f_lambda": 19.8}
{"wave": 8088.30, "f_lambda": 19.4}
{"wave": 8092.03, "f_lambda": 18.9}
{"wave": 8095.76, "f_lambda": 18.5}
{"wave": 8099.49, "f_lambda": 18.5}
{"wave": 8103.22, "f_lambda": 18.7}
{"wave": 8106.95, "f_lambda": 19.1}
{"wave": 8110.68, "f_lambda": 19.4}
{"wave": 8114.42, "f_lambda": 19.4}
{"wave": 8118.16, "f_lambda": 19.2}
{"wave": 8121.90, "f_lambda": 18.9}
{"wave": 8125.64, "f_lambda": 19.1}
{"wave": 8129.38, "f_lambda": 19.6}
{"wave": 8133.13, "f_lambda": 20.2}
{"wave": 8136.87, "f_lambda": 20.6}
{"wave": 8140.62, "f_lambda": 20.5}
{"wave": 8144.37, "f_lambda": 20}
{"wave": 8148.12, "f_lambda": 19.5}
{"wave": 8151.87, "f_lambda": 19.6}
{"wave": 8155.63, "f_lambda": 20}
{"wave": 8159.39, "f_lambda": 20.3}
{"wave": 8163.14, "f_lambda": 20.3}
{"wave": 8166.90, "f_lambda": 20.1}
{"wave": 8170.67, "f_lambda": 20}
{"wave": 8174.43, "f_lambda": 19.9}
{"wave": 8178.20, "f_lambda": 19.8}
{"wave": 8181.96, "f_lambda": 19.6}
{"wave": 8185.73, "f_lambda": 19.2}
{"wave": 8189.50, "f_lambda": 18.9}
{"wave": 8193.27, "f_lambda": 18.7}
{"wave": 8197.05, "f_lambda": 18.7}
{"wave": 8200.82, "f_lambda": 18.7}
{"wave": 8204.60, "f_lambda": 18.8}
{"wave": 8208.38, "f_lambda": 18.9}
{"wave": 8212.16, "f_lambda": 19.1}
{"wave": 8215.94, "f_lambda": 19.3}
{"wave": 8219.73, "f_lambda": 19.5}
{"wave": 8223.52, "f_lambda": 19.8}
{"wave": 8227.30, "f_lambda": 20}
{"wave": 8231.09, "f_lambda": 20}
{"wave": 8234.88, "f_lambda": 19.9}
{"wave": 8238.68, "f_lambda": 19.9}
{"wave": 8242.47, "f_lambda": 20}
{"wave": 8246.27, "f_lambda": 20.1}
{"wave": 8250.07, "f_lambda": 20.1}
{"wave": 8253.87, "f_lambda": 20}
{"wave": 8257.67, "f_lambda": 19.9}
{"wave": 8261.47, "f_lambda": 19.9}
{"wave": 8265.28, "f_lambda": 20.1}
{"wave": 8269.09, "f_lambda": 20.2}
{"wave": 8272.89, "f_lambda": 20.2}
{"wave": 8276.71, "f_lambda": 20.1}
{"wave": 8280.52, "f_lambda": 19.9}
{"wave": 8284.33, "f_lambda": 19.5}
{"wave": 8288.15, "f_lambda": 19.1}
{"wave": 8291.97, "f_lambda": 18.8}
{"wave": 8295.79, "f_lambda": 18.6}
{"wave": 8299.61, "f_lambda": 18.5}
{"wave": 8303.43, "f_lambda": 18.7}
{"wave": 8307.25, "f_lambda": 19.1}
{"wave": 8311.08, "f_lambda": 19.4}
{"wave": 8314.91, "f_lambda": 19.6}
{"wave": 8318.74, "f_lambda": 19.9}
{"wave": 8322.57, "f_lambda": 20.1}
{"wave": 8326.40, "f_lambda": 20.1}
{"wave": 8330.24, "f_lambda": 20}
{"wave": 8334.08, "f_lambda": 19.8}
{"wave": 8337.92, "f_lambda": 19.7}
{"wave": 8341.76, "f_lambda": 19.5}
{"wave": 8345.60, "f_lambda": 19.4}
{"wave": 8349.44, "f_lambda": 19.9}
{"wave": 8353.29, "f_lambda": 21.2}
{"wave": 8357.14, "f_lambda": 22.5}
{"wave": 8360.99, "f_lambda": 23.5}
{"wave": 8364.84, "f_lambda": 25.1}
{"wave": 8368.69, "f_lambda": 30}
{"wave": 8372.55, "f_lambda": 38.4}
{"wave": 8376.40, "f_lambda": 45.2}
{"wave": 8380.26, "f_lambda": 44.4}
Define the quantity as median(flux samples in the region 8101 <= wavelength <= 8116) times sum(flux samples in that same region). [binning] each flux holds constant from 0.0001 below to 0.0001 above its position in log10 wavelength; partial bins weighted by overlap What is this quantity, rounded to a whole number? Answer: 1475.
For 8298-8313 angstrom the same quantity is 1431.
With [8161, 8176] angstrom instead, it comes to 1610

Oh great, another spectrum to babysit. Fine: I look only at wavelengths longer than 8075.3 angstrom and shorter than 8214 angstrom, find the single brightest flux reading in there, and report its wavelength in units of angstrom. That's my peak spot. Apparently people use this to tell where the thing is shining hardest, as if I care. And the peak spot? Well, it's 8136.87 angstrom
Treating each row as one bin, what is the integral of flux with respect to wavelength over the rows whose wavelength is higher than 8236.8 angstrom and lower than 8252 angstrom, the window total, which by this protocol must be 304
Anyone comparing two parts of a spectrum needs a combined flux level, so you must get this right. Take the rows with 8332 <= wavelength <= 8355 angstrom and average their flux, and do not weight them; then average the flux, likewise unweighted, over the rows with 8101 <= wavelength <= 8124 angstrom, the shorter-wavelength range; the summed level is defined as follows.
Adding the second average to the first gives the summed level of 39.0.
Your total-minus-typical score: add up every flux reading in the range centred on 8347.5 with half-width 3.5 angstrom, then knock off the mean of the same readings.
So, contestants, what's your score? 19.6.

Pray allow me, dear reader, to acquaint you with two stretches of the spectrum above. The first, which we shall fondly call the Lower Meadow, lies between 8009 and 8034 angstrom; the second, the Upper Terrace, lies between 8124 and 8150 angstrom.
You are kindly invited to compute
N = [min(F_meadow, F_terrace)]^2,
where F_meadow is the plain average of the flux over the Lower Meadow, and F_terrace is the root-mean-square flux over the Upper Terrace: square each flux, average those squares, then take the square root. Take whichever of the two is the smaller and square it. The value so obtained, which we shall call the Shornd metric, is 350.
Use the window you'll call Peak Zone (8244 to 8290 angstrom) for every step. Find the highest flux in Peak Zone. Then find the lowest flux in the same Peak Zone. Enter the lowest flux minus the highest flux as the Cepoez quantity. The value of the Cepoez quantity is -1.1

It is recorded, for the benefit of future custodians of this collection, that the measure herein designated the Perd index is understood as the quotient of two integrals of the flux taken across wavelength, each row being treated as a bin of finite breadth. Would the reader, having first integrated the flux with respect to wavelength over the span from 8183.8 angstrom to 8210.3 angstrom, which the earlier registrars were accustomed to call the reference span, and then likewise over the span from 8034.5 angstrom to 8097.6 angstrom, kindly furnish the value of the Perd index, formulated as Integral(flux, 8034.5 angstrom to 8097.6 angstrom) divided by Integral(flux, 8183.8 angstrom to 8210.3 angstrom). 2.5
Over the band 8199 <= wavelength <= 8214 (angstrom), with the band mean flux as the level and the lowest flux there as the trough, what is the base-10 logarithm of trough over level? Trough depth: -0.0040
